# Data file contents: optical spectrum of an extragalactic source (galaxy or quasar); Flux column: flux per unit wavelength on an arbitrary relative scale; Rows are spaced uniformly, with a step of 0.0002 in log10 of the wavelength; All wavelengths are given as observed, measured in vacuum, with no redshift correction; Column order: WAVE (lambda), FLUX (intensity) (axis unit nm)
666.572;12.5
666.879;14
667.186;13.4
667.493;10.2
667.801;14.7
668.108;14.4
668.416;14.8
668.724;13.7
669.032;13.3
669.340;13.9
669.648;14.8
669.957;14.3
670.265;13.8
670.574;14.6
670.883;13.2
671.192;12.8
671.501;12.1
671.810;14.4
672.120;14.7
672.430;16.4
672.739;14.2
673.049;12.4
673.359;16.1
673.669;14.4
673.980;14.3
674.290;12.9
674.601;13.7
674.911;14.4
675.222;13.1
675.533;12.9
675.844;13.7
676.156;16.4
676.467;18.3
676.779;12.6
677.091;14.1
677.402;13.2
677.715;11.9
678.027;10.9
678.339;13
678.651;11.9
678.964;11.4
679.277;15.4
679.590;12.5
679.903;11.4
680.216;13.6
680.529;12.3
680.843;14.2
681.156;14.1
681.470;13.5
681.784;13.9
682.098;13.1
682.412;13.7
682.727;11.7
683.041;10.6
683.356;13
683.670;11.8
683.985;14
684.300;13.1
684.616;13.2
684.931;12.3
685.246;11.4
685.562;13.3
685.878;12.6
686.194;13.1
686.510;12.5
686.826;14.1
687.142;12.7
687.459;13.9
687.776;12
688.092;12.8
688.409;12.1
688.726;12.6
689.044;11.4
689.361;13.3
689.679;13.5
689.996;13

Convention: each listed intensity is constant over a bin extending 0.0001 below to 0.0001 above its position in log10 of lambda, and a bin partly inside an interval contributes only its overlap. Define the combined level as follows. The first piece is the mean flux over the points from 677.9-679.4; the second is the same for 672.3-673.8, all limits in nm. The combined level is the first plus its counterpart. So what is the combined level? 27.2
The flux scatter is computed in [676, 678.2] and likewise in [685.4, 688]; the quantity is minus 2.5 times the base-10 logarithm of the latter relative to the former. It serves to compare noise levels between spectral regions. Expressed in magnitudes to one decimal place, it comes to 1.4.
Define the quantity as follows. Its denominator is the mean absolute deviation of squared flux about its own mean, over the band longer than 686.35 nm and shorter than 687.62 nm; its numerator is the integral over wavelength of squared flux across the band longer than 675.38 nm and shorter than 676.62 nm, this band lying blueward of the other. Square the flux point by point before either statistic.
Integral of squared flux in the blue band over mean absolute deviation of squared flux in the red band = 16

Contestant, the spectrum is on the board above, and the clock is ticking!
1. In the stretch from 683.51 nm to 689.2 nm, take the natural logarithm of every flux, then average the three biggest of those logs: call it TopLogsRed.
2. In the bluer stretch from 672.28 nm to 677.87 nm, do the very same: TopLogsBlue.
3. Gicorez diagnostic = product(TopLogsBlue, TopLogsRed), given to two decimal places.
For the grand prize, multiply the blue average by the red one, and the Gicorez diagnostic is 7.48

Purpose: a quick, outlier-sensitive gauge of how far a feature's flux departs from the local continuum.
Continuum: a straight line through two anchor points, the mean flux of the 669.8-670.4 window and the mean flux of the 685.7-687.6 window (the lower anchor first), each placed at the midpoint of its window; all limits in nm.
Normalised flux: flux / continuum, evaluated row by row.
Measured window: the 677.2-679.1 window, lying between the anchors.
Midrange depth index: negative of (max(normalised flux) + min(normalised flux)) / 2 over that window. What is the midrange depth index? -0.88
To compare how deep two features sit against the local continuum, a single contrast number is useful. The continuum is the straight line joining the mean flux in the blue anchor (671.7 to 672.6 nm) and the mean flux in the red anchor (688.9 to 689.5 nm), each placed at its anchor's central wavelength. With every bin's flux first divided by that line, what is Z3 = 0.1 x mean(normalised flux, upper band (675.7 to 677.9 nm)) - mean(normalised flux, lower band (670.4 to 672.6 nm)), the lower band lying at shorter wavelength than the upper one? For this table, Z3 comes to -0.82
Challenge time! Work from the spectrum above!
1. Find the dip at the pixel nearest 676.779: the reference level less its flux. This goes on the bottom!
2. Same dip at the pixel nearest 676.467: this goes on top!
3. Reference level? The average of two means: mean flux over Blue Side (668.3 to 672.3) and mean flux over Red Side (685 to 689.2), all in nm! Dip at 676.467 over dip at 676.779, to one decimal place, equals -7.6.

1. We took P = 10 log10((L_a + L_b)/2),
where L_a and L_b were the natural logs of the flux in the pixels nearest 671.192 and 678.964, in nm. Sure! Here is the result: 3.96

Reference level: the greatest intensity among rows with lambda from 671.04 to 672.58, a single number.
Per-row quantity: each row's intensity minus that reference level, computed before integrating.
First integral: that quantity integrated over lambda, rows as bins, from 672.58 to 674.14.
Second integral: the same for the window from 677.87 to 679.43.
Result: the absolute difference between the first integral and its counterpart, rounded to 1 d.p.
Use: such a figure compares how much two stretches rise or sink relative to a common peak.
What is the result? 2.8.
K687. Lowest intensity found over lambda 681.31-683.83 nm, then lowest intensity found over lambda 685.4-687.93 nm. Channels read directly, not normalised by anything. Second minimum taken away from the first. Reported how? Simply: -1.4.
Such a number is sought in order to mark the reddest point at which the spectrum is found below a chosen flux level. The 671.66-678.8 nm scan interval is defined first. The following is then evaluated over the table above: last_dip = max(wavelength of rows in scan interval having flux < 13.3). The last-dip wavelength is 678.651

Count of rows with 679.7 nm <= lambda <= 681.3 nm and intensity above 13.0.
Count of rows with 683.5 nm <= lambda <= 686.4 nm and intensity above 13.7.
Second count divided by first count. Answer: 0.33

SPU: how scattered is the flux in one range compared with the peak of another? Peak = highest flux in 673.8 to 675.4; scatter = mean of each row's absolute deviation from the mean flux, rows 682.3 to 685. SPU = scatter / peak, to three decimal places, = 0.062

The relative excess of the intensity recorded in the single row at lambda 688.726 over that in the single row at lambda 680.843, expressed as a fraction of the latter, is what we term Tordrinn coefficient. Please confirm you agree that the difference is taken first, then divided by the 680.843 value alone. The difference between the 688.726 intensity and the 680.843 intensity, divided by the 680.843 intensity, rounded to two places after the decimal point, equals -0.11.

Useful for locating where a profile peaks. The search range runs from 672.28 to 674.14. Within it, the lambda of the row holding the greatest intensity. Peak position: 672.430 nm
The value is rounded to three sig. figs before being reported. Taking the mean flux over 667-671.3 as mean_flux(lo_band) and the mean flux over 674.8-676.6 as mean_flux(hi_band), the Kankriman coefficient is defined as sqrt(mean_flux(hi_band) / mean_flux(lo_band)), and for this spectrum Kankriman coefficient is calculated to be 1.04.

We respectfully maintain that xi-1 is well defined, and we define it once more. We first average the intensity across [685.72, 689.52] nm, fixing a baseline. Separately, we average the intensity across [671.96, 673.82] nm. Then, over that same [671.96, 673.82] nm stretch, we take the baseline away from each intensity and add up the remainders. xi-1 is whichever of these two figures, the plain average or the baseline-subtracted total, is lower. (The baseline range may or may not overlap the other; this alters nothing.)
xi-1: 12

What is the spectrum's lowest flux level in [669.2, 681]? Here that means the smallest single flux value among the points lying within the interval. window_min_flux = 10.9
